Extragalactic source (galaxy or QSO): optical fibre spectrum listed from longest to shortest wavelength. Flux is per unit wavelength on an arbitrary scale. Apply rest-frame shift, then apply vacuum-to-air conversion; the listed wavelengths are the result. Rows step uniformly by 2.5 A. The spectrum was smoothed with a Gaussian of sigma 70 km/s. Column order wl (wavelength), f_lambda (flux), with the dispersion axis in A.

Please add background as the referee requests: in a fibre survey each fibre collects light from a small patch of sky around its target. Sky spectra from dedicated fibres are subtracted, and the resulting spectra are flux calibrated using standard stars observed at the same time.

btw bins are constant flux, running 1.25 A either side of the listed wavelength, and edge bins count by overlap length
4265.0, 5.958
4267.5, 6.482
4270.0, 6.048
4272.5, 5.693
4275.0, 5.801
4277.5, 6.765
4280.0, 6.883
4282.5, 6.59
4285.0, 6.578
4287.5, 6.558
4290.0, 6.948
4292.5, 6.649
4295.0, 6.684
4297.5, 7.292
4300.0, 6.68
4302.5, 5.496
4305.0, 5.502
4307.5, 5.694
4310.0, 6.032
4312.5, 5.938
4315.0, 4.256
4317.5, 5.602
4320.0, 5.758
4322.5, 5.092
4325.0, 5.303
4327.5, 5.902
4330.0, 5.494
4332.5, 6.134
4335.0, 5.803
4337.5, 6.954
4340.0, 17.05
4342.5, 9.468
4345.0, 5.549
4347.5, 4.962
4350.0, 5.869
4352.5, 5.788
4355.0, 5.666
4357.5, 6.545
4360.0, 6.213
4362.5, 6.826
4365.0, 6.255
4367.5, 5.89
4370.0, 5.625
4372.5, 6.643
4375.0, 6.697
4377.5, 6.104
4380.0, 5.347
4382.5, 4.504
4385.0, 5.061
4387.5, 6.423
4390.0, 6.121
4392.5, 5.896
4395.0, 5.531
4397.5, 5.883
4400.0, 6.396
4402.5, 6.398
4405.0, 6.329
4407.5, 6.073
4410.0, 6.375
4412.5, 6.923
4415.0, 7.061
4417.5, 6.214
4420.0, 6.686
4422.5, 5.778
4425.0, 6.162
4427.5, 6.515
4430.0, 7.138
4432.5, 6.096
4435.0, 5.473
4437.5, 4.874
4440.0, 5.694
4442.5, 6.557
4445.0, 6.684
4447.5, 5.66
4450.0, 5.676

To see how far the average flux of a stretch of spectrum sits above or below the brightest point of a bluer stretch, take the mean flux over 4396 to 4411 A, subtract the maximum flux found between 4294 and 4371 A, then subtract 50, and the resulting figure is -60.8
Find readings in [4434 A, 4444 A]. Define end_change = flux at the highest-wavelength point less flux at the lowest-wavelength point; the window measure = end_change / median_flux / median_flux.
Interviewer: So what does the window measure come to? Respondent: 0.035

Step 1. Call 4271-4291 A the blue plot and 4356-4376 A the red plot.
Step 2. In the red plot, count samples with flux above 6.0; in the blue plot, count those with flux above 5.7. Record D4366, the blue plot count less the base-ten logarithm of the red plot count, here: 6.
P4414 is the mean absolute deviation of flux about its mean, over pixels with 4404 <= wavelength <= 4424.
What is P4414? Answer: 0.35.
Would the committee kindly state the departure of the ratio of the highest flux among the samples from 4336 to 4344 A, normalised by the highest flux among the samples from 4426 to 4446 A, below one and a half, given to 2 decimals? -0.89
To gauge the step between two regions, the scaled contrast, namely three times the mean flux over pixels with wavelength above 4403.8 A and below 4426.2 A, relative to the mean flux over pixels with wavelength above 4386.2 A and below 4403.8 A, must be 3.15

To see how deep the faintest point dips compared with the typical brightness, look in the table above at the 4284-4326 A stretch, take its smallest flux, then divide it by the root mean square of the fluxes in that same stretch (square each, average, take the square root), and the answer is 0.70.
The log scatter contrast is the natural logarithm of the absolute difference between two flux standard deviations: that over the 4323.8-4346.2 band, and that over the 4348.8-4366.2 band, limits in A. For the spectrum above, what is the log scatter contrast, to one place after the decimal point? 1.2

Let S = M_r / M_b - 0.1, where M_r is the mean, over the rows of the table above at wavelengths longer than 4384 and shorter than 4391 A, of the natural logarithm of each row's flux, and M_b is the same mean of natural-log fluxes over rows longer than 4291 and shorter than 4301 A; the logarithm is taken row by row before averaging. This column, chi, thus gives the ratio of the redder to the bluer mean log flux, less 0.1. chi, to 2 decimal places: 0.82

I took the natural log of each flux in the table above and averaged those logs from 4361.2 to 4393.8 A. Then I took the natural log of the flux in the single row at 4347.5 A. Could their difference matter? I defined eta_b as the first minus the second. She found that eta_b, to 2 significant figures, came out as 0.18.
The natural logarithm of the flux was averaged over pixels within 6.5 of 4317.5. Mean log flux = 1.67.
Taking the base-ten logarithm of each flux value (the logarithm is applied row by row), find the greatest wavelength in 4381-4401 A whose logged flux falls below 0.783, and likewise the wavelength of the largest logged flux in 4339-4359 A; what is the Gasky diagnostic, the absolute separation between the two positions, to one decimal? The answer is 57.5 A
